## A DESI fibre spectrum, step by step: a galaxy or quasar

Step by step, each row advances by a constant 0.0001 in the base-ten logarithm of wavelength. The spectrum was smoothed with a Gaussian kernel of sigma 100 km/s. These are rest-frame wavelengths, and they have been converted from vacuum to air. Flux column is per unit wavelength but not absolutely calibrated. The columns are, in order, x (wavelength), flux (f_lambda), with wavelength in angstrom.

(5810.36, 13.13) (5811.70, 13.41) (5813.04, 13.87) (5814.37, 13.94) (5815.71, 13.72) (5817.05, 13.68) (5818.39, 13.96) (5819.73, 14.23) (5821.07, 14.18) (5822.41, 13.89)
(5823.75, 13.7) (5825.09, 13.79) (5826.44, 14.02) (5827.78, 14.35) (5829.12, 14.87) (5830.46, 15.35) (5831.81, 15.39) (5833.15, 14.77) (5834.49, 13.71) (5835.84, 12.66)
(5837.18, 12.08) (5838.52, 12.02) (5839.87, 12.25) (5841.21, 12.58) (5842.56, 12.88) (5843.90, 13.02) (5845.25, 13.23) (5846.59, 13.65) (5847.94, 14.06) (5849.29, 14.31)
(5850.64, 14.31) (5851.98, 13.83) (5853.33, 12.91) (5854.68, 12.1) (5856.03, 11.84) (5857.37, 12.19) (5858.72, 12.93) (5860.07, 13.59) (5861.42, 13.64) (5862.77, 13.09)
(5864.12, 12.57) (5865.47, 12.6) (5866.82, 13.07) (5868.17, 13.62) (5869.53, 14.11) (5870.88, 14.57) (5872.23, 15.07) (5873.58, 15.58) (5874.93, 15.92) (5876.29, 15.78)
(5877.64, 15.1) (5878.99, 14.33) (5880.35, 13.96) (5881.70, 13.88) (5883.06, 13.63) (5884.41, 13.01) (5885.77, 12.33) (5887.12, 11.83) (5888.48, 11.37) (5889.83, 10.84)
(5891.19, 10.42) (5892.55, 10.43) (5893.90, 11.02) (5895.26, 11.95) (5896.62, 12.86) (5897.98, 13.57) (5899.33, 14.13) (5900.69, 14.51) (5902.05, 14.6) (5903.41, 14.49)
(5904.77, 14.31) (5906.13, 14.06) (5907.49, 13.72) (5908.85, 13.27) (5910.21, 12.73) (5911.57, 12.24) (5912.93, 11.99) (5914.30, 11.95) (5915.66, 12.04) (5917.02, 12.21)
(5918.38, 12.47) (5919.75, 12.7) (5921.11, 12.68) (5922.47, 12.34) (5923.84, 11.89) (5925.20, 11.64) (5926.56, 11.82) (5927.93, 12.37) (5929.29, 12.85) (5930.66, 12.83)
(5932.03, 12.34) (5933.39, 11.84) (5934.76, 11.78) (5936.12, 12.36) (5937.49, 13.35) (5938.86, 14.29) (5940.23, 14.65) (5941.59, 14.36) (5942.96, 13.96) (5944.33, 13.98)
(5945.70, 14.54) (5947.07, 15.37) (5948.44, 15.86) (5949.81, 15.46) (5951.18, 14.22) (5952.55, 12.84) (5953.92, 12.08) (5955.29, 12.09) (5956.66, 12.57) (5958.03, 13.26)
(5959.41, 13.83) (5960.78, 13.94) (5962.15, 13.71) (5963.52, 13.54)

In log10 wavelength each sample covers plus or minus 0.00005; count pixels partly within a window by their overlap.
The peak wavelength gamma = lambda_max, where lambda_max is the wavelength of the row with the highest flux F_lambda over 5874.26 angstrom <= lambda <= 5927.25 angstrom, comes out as 5874.93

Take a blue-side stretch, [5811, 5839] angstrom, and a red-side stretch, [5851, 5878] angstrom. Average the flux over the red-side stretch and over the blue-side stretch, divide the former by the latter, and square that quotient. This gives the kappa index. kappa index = 0.97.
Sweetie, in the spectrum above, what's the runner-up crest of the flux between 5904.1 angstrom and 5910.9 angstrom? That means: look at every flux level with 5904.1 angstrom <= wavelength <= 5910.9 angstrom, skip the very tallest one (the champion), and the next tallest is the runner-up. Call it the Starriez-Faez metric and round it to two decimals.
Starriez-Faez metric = 14.06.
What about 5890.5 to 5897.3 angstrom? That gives 11.95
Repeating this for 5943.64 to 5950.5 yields 15.46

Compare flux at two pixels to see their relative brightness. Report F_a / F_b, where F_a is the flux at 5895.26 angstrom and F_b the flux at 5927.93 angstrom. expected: 0.97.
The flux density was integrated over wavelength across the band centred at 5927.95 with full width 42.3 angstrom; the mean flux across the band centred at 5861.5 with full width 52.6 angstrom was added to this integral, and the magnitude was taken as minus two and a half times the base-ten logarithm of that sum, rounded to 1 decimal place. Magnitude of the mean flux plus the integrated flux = -6.9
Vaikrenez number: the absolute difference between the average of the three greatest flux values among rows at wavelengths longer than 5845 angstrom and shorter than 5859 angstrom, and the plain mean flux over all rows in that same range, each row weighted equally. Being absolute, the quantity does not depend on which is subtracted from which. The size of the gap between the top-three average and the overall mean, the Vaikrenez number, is 1.0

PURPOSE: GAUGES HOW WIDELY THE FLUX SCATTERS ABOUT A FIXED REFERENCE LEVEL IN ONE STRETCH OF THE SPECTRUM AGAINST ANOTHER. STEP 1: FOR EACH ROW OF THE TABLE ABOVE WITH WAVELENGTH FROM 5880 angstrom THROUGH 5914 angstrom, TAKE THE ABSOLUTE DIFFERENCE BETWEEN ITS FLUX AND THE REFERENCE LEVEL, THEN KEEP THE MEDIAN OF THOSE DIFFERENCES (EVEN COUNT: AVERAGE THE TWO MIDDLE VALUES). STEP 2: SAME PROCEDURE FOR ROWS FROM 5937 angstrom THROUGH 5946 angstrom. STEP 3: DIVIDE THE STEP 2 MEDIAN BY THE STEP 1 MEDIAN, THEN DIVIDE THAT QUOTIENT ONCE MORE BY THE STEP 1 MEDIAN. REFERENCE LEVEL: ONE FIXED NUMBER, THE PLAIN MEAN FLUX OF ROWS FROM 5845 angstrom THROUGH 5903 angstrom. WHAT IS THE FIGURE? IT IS 1.0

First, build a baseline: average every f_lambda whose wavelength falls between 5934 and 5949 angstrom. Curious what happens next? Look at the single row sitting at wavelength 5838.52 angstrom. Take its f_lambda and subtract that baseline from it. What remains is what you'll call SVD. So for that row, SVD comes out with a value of -2.0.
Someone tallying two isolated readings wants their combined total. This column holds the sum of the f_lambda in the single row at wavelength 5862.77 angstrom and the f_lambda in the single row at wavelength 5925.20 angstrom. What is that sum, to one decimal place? 24.7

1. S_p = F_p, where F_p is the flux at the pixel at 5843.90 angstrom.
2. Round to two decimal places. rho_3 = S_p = 13.02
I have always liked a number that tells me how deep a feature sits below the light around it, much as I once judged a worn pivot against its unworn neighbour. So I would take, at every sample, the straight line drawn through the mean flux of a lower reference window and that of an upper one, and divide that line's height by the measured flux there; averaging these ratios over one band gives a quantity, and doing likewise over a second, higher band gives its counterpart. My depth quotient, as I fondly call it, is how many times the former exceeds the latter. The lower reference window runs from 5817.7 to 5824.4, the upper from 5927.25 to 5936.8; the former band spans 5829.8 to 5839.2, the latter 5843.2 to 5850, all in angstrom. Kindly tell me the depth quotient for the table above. 1.02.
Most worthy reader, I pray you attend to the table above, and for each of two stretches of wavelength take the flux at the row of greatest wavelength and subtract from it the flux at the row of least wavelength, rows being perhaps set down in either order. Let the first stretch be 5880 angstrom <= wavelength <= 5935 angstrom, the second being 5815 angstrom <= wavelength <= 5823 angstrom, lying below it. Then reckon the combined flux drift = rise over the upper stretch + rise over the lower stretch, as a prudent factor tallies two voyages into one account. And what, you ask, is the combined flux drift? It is -2.0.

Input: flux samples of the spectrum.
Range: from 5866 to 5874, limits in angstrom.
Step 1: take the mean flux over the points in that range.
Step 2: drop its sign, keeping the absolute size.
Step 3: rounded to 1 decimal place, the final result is 14.3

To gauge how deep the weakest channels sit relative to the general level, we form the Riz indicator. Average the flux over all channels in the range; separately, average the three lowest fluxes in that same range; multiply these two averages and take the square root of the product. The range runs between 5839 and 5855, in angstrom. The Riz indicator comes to 12.8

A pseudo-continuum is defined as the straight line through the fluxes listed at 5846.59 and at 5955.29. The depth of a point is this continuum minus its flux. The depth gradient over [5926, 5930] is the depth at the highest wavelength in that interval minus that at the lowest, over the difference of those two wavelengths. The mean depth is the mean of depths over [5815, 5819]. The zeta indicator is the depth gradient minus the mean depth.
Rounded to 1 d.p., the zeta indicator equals -0.7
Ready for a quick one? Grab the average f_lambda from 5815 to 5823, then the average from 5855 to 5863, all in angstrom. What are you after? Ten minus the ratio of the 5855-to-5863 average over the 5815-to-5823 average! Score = 9.08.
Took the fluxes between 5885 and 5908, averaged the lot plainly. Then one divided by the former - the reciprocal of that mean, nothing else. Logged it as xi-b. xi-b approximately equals 0.079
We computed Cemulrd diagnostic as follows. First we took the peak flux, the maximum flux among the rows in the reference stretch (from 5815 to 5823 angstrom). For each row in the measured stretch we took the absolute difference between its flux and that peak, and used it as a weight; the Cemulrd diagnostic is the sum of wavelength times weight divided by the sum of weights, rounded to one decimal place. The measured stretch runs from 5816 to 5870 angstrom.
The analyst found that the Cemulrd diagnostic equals 5847.0 angstrom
